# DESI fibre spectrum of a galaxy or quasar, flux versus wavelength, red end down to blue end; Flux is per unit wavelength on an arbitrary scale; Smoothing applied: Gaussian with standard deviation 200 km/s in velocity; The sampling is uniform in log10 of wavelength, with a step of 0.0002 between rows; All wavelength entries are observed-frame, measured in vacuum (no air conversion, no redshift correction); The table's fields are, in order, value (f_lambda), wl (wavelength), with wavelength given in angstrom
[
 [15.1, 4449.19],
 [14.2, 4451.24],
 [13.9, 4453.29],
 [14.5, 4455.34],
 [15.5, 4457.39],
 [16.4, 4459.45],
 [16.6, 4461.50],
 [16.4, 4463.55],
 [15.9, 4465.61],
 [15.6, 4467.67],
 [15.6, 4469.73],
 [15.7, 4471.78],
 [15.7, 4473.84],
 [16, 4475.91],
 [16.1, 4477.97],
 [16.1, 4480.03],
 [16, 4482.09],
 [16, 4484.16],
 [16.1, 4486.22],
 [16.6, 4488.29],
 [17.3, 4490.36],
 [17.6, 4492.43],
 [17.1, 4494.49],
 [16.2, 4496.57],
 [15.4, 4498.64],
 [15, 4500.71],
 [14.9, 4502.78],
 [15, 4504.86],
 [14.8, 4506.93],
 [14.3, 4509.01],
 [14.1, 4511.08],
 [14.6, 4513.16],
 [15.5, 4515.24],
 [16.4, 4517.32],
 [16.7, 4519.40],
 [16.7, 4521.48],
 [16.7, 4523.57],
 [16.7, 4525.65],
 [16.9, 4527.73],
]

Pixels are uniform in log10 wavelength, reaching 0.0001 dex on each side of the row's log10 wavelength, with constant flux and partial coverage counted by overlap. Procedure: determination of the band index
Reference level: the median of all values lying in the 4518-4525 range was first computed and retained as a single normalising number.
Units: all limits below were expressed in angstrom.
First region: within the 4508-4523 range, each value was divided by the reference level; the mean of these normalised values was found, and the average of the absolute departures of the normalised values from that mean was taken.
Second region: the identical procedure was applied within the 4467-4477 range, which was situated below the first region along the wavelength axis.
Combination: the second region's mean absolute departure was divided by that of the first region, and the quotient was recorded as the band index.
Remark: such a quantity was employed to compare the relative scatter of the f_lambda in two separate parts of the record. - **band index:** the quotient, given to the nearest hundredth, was 0.11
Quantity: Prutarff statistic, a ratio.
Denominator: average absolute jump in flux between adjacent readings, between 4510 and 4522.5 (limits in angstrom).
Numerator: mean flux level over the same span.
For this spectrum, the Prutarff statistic 30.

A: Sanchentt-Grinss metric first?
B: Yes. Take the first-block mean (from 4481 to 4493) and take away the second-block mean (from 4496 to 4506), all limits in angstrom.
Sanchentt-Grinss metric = 1.3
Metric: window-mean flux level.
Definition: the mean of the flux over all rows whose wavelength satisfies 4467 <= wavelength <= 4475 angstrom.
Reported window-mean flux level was 15.65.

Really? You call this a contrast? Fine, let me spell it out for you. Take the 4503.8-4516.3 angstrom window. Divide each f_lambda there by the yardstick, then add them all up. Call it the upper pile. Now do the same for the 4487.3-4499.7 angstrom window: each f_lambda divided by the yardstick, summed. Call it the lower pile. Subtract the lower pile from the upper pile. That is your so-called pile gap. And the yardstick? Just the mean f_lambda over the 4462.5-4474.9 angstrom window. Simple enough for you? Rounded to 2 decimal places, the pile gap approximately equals -0.75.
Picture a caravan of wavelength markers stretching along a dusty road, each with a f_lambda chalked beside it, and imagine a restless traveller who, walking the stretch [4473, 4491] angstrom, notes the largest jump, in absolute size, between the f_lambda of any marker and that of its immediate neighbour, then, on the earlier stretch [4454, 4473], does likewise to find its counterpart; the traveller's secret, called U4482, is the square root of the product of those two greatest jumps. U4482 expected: 0.84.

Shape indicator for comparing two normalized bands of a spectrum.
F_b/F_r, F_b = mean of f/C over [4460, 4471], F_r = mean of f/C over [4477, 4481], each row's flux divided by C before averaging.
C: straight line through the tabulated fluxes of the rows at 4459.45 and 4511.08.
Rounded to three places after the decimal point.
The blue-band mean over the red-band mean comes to 0.958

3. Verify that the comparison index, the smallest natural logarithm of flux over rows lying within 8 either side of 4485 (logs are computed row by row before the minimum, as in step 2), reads 2.77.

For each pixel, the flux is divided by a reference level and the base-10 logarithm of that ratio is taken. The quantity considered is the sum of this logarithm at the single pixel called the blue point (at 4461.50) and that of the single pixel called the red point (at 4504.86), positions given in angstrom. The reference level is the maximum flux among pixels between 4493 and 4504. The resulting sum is -0.070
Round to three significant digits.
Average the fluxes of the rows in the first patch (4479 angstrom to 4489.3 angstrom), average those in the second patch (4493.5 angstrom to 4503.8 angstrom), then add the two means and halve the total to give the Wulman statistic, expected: 15.9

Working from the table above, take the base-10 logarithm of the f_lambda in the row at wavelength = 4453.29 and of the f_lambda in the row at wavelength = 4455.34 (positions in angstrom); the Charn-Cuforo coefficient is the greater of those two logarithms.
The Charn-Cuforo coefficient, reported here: 1.16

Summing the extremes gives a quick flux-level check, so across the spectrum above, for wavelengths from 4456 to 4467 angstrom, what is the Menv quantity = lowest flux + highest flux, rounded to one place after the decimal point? 32.1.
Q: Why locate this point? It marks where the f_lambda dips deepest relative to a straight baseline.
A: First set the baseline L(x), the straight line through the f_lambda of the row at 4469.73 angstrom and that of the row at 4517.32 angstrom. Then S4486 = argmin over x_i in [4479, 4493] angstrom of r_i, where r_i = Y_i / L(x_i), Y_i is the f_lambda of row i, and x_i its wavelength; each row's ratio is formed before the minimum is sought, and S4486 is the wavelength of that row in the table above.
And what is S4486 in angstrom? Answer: 4484.16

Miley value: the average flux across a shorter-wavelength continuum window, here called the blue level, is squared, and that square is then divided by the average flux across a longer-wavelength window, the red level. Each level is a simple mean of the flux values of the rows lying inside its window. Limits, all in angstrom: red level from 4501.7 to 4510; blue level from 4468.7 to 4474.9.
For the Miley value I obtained 16.6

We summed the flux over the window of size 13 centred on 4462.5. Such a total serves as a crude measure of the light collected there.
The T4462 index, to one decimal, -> 96.4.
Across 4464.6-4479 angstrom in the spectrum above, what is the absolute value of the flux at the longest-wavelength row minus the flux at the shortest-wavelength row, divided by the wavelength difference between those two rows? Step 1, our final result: 0.02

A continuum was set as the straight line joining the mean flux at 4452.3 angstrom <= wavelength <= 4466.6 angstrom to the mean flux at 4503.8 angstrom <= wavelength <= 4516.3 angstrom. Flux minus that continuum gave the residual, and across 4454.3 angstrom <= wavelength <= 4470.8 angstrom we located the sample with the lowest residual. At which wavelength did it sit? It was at 4455.34 angstrom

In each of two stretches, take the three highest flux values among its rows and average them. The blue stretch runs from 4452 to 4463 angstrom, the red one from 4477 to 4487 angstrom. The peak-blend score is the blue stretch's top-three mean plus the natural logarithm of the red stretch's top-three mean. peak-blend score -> 18.9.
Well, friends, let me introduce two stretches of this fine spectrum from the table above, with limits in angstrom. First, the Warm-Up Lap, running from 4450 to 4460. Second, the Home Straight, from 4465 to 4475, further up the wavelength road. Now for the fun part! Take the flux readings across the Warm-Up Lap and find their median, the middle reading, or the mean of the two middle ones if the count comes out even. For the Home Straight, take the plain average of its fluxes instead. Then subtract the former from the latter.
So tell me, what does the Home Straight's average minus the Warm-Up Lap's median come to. 1.2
